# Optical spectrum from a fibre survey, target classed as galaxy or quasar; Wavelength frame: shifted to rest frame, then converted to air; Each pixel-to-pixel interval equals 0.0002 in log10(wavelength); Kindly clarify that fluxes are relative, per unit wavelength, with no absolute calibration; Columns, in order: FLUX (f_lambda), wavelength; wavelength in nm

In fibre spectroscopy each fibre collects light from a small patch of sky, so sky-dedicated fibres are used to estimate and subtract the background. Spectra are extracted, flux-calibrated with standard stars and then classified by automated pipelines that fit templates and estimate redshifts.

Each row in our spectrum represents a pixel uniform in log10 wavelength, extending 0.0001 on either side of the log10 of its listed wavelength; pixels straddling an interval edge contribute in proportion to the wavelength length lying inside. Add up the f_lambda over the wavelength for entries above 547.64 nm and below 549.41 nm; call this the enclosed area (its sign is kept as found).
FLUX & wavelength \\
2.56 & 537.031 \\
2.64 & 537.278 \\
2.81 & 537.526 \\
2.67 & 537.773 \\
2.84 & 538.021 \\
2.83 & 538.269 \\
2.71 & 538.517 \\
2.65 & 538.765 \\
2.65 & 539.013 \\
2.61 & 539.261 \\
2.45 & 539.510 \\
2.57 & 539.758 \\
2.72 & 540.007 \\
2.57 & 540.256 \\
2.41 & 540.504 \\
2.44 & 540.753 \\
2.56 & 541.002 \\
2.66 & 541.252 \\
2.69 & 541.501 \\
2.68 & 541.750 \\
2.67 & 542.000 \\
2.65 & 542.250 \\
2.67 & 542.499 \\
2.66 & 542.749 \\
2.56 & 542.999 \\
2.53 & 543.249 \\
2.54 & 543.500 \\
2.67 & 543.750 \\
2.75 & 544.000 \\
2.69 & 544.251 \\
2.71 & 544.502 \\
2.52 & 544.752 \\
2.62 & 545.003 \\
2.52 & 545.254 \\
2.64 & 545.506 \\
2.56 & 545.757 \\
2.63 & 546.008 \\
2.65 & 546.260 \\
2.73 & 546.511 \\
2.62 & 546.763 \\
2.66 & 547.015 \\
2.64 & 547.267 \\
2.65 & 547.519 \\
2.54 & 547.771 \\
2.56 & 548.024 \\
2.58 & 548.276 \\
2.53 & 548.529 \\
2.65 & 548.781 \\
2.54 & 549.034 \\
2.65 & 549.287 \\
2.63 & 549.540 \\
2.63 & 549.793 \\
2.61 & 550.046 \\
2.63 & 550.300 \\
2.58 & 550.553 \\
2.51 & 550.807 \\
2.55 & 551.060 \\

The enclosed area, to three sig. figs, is 4.56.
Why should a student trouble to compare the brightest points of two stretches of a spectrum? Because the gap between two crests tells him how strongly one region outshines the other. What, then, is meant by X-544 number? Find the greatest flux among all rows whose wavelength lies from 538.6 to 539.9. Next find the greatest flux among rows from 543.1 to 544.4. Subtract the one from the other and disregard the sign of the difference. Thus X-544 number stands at 0.100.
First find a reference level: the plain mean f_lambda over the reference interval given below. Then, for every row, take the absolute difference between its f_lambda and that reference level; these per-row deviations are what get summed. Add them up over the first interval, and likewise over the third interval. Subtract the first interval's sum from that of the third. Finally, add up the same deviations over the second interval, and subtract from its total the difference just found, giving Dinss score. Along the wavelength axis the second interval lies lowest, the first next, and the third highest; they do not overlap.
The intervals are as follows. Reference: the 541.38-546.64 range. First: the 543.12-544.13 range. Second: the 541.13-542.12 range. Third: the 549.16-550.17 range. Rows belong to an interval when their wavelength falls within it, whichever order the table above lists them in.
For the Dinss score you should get 0.46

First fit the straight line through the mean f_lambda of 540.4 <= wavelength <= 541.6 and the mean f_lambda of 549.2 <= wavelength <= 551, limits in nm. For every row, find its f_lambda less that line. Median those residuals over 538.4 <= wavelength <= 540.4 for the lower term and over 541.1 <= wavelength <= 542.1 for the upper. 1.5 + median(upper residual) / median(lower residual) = 2.8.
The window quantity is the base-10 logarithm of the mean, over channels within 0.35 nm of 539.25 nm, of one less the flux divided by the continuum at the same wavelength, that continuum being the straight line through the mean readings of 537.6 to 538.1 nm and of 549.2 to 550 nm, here -1.2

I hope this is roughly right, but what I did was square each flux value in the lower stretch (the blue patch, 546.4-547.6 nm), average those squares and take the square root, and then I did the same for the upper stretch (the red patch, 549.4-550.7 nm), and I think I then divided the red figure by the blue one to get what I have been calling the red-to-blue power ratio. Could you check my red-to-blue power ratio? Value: 0.98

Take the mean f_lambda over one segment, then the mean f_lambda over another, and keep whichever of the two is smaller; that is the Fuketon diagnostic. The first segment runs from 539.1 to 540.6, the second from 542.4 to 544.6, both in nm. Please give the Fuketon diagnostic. 2.56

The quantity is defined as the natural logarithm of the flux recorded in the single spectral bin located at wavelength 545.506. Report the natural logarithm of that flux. 0.97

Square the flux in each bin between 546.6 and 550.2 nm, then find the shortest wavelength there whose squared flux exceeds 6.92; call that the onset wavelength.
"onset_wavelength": 547.015 nm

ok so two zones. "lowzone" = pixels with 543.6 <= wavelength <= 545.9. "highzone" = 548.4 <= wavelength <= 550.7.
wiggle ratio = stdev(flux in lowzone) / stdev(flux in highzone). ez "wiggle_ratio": 1.8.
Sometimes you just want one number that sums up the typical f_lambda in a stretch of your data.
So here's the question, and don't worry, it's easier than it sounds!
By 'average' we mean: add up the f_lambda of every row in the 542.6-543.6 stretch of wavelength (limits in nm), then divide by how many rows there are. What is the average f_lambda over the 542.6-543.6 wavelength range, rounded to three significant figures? 2.57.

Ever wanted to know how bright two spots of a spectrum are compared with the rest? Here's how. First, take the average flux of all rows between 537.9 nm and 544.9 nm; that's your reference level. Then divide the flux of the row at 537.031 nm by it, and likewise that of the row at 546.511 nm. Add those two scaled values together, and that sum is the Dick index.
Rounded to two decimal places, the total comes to 2.01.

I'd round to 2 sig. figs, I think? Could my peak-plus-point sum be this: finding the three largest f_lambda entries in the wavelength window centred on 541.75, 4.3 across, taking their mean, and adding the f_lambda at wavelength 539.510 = 5.1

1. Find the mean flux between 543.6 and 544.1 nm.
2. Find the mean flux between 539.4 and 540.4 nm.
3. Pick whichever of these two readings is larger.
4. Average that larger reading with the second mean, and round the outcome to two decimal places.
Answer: 2.64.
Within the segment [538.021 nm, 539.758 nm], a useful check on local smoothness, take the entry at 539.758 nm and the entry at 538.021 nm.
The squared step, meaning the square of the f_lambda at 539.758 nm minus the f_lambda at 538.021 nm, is 0.073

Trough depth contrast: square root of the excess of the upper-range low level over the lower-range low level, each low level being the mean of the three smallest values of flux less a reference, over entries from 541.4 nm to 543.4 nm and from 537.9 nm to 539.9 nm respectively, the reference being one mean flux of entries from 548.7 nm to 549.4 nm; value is 0.19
